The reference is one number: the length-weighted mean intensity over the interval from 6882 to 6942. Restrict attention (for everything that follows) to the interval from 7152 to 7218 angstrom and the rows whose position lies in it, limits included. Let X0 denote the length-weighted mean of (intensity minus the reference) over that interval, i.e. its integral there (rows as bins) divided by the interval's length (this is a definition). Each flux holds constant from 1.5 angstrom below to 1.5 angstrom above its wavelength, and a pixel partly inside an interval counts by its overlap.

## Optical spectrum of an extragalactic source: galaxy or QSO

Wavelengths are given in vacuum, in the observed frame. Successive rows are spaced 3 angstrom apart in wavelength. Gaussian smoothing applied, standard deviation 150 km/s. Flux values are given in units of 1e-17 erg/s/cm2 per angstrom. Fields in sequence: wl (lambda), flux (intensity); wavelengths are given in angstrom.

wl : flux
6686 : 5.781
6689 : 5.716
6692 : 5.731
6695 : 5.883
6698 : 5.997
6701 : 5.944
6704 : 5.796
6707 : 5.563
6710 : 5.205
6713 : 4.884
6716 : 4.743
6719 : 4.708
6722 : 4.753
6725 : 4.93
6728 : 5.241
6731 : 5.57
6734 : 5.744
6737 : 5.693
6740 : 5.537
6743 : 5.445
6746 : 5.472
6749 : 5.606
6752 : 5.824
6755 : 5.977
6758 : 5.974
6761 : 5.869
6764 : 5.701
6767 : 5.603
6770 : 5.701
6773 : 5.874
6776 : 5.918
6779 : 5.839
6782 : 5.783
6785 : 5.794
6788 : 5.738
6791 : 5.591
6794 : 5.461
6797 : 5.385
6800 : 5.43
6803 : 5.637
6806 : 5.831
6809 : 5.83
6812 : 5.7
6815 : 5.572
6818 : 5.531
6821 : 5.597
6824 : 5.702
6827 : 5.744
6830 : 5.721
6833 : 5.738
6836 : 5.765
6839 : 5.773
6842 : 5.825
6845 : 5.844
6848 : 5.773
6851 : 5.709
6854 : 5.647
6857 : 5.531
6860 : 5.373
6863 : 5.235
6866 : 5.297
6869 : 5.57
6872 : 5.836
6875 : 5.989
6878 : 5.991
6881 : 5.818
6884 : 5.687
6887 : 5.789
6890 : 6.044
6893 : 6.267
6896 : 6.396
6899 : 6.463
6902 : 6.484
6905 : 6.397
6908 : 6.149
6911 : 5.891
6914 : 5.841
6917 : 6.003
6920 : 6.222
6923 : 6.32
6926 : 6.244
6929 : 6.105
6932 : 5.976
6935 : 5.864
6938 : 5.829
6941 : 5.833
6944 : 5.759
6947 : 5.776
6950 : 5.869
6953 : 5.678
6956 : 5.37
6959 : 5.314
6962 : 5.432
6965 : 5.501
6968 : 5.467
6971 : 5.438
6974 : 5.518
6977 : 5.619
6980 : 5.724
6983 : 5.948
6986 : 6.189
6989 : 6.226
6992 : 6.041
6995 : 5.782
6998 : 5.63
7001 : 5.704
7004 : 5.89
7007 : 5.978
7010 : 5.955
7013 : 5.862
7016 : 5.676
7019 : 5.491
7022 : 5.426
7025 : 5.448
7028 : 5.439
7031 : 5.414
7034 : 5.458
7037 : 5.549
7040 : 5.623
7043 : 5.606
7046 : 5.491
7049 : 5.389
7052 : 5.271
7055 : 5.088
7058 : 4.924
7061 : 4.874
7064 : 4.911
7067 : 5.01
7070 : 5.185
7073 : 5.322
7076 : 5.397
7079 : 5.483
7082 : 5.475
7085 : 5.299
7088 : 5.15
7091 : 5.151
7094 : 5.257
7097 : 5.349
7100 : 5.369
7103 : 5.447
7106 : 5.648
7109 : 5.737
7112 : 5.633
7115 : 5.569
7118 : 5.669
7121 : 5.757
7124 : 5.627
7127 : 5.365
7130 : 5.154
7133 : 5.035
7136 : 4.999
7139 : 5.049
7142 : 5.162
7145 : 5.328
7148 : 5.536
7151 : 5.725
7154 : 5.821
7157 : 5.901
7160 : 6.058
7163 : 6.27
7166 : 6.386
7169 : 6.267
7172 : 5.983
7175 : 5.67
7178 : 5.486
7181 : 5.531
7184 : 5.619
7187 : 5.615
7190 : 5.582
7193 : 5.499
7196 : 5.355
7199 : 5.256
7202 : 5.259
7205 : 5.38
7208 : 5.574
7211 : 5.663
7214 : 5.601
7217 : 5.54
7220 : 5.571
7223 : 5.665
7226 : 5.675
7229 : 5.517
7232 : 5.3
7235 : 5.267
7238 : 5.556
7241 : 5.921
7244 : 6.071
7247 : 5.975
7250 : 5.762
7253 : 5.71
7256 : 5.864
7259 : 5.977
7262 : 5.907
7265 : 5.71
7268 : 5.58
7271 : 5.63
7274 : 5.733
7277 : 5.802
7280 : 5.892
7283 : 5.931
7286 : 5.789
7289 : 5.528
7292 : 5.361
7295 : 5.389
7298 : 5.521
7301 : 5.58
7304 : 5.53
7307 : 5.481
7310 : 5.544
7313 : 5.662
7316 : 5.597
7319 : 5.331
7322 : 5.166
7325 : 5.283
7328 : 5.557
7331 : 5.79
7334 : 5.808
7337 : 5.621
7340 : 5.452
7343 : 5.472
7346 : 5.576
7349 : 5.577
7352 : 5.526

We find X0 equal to -0.39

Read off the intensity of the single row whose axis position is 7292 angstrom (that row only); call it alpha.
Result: 5.361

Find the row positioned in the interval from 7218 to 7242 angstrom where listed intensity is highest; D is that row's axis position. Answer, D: 7241 angstrom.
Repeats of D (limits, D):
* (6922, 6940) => 6923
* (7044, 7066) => 7046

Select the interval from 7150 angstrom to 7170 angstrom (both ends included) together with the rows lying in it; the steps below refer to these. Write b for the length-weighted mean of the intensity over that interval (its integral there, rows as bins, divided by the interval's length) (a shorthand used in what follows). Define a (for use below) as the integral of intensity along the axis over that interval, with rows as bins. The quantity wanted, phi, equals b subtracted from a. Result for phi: 115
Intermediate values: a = 121.3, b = 6.1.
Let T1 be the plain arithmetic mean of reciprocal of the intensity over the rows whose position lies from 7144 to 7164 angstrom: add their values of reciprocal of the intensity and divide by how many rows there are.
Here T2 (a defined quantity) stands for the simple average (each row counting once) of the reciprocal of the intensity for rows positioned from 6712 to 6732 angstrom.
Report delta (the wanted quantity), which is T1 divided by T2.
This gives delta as 0.86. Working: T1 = 0.173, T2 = 0.202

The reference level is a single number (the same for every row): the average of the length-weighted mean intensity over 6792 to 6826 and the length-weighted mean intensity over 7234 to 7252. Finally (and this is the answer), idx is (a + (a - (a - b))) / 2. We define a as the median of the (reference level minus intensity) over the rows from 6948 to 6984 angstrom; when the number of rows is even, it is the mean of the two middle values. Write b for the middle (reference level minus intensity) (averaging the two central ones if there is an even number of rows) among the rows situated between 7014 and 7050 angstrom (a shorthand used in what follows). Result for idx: 0.20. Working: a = 0.180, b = 0.2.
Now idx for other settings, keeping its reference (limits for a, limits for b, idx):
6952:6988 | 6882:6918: -0.11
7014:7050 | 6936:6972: 0.16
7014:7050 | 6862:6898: 0.04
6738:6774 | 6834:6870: 0.00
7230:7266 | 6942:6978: 0.03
